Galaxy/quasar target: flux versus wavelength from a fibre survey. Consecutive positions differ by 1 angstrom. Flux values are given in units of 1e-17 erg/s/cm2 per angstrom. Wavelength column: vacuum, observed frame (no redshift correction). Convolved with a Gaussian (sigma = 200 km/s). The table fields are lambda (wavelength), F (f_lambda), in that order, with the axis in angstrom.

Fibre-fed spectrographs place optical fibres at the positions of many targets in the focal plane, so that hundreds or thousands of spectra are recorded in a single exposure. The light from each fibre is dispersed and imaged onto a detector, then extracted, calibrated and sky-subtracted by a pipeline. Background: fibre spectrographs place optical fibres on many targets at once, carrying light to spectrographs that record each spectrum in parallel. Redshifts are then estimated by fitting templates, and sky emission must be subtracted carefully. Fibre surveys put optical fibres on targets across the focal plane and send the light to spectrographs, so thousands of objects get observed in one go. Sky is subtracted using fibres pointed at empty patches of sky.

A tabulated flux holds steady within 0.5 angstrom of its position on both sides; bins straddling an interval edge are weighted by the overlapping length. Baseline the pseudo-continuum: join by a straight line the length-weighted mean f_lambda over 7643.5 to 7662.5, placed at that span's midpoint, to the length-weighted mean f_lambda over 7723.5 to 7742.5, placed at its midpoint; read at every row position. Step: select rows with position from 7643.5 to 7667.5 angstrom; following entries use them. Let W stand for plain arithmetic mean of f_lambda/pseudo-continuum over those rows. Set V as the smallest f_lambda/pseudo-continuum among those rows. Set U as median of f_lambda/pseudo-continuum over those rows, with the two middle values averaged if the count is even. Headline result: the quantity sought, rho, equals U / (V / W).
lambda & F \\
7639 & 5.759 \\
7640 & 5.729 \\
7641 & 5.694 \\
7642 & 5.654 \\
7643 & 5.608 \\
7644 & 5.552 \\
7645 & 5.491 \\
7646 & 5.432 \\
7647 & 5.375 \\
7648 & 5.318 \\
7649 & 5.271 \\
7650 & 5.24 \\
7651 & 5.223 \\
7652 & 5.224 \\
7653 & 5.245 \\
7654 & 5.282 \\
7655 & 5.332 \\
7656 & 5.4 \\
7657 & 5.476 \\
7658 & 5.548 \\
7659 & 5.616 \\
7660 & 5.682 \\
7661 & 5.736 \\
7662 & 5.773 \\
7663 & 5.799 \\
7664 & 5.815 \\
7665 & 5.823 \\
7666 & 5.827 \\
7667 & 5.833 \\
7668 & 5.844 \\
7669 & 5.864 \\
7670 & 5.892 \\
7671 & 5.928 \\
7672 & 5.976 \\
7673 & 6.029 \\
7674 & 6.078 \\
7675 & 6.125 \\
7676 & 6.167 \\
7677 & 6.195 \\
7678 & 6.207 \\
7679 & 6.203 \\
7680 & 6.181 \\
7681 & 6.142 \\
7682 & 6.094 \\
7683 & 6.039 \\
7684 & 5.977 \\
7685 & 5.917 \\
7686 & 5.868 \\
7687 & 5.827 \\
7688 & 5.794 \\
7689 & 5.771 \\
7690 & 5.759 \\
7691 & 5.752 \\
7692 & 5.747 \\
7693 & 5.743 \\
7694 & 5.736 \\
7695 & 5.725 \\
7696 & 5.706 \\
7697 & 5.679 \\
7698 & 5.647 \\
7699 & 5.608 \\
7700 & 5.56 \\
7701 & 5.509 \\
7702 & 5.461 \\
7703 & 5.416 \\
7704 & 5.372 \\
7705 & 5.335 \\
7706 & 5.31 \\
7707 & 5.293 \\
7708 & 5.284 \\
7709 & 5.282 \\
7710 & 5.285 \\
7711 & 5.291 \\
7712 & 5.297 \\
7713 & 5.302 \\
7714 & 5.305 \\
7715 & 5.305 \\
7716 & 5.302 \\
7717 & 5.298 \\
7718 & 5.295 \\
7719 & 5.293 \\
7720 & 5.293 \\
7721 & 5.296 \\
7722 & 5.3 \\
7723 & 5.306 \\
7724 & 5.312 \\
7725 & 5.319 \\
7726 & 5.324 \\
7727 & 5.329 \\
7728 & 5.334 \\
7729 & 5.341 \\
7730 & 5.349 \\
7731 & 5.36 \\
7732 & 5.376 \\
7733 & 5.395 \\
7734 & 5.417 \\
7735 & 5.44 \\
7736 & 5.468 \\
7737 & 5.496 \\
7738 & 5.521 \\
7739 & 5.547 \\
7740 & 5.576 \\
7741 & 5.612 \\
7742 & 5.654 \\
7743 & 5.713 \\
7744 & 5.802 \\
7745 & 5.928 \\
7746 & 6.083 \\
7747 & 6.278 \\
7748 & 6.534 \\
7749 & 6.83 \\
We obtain 1.065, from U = 1.01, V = 0.96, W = 1.01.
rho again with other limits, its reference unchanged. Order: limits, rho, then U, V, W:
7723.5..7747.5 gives 1.048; 1.00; 0.98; 1.02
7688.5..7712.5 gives 1.066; 1.02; 0.97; 1.02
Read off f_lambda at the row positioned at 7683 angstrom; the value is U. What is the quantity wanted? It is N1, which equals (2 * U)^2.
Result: 146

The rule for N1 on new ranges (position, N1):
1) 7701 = 121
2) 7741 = 126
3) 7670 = 139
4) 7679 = 154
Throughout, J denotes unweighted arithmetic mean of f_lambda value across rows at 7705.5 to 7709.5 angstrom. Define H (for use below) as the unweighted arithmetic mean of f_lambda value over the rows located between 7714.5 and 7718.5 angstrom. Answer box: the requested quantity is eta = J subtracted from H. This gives 0.01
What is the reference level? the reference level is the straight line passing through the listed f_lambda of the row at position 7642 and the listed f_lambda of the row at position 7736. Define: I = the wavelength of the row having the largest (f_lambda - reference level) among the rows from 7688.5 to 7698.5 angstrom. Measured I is 7689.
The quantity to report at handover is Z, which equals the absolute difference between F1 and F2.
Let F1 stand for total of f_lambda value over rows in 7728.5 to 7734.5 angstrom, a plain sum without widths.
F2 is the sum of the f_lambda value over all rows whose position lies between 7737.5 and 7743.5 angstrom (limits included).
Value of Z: 1.4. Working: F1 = 32.2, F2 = 33.6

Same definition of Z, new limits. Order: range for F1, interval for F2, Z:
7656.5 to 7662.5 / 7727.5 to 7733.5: 1.7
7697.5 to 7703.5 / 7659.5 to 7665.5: 1.4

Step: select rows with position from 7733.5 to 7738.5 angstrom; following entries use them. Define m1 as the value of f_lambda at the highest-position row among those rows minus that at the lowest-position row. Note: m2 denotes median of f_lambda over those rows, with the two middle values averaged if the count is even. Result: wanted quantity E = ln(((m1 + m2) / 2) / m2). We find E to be -0.674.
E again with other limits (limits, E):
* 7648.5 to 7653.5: -0.698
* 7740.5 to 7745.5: -0.639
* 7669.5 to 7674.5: -0.662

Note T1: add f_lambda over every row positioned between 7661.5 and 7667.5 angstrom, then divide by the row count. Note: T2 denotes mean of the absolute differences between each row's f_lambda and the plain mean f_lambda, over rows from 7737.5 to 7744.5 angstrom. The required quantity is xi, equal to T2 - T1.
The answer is -5.73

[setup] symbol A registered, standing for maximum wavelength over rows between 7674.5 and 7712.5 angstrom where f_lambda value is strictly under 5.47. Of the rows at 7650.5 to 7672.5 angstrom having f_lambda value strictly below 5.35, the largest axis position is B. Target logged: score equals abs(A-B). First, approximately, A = 7712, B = 7655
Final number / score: 57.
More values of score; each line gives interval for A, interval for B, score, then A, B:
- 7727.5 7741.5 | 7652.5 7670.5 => 81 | 7736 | 7655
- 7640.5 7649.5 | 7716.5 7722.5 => 73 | 7649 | 7722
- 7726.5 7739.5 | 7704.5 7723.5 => 13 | 7736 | 7723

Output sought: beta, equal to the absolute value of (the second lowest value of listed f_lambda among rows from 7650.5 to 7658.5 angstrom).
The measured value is 5.2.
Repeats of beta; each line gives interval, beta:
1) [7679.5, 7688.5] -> 5.8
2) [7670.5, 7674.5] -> 6.0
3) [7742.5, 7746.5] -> 5.8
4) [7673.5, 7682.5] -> 6.1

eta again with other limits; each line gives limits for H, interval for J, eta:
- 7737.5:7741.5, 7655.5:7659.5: 0.05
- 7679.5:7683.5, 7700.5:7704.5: 0.67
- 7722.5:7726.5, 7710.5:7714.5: 0.02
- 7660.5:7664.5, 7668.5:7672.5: -0.13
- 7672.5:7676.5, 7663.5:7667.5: 0.28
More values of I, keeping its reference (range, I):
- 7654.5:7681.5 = 7678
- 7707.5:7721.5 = 7721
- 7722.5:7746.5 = 7746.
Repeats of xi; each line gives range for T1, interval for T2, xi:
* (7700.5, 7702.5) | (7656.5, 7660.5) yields -5.42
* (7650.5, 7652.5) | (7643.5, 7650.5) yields -5.13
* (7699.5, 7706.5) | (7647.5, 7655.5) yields -5.39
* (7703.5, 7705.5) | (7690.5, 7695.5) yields -5.35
